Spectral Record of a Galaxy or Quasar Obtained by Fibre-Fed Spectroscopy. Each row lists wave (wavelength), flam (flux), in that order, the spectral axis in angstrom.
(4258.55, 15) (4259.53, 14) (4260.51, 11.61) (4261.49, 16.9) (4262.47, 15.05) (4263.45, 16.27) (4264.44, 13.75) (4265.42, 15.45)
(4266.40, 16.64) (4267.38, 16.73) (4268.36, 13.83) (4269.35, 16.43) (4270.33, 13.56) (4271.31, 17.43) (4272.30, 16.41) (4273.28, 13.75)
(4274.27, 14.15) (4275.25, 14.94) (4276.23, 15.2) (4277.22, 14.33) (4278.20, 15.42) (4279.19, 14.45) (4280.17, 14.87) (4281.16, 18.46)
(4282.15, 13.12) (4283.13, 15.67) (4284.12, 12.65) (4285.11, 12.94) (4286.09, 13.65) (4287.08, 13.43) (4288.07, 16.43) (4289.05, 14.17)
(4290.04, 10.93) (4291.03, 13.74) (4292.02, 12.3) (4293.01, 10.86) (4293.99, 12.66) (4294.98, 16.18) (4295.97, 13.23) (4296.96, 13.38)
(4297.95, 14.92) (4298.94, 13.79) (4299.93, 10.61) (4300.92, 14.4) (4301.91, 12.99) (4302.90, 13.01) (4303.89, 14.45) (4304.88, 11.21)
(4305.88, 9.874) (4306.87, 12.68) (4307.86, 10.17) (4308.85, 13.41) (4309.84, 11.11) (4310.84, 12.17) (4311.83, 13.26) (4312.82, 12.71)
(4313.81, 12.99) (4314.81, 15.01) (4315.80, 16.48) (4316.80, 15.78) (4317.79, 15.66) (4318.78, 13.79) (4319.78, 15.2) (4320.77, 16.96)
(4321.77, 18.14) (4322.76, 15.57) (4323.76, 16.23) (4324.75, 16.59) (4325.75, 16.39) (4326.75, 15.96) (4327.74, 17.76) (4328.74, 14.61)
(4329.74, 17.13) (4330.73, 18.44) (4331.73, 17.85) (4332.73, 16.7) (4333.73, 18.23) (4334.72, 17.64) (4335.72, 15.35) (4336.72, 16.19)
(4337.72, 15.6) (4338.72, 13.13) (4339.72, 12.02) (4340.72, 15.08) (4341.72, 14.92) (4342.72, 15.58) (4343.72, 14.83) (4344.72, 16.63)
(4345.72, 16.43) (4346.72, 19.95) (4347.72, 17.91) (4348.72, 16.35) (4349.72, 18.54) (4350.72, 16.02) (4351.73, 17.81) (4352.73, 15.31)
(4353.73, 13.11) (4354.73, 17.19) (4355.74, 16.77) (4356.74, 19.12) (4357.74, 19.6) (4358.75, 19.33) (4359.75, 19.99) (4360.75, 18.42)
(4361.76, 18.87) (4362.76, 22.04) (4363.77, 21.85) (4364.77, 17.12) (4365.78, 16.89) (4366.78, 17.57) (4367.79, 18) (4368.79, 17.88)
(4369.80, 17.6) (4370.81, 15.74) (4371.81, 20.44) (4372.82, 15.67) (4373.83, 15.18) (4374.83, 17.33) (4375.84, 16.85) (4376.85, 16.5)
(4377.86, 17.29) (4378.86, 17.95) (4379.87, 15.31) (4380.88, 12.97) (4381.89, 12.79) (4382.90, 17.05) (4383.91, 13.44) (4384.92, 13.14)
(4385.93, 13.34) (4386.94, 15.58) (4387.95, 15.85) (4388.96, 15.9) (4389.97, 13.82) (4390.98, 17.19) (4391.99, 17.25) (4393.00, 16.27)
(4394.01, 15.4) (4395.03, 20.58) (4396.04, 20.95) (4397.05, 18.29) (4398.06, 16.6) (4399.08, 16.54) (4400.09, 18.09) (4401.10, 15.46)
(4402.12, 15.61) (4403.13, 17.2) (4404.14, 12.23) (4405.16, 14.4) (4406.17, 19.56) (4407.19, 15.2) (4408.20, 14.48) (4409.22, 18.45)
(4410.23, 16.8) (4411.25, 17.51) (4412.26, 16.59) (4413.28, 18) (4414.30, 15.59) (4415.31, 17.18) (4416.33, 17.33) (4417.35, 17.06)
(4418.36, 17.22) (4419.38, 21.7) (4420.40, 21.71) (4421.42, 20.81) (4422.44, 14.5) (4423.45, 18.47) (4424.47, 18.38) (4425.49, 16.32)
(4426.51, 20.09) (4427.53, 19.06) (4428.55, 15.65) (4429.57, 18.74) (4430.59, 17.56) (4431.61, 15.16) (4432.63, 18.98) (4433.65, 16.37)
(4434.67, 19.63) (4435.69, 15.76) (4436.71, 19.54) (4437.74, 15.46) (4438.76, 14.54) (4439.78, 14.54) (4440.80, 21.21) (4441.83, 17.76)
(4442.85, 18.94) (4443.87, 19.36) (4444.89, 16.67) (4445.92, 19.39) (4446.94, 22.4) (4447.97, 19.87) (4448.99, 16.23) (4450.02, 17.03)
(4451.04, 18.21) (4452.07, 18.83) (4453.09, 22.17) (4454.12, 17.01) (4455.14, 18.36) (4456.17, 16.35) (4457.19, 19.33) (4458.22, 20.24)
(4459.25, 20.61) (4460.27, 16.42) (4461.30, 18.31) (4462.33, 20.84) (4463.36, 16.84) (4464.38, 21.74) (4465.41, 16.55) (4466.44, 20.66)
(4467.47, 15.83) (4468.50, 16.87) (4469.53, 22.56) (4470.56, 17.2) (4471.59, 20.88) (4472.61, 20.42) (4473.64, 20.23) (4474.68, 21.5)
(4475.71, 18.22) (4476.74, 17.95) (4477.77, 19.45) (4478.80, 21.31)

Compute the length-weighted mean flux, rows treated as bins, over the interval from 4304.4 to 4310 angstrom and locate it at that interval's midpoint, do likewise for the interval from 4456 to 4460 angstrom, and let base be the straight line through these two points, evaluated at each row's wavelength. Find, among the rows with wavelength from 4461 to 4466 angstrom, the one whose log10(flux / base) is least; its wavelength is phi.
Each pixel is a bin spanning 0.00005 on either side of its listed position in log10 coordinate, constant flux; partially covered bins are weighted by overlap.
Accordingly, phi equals 4465.41 angstrom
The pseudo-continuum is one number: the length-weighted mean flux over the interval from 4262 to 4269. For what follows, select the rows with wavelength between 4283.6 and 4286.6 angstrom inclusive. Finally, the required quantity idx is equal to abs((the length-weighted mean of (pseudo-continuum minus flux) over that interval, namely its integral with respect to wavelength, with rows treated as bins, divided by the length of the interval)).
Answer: 2.3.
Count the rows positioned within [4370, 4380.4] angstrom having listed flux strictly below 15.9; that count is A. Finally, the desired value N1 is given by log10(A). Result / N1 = 0.60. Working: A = 4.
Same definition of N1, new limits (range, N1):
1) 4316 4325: 0.70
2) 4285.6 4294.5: 0.90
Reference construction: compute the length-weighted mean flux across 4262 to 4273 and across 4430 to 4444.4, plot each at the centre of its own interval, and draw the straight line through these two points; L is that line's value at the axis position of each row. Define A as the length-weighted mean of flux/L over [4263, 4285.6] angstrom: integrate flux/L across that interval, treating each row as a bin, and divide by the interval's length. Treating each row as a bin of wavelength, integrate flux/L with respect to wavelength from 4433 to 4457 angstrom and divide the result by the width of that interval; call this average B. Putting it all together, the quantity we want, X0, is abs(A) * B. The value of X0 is 0.99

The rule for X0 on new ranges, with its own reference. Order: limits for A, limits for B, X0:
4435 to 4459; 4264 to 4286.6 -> 0.99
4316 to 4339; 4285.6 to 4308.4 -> 0.82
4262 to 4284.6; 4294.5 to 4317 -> 0.80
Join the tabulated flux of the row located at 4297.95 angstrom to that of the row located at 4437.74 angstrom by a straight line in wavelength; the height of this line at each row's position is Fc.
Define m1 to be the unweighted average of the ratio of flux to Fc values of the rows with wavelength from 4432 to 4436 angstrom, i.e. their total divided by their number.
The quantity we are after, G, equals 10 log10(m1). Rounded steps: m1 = 1.14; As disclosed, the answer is 0.59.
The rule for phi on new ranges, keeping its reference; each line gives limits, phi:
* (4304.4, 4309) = 4305.88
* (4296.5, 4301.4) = 4299.93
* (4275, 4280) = 4279.19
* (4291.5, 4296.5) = 4293.01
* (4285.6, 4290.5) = 4290.04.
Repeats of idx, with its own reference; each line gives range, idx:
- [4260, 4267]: 0.3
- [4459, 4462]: 3.0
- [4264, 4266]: 0.7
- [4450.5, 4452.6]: 3.1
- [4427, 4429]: 2.0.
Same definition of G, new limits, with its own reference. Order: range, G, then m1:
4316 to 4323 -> 0.24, 1.06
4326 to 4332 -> 0.52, 1.13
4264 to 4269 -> 0.14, 1.03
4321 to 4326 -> 0.43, 1.10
